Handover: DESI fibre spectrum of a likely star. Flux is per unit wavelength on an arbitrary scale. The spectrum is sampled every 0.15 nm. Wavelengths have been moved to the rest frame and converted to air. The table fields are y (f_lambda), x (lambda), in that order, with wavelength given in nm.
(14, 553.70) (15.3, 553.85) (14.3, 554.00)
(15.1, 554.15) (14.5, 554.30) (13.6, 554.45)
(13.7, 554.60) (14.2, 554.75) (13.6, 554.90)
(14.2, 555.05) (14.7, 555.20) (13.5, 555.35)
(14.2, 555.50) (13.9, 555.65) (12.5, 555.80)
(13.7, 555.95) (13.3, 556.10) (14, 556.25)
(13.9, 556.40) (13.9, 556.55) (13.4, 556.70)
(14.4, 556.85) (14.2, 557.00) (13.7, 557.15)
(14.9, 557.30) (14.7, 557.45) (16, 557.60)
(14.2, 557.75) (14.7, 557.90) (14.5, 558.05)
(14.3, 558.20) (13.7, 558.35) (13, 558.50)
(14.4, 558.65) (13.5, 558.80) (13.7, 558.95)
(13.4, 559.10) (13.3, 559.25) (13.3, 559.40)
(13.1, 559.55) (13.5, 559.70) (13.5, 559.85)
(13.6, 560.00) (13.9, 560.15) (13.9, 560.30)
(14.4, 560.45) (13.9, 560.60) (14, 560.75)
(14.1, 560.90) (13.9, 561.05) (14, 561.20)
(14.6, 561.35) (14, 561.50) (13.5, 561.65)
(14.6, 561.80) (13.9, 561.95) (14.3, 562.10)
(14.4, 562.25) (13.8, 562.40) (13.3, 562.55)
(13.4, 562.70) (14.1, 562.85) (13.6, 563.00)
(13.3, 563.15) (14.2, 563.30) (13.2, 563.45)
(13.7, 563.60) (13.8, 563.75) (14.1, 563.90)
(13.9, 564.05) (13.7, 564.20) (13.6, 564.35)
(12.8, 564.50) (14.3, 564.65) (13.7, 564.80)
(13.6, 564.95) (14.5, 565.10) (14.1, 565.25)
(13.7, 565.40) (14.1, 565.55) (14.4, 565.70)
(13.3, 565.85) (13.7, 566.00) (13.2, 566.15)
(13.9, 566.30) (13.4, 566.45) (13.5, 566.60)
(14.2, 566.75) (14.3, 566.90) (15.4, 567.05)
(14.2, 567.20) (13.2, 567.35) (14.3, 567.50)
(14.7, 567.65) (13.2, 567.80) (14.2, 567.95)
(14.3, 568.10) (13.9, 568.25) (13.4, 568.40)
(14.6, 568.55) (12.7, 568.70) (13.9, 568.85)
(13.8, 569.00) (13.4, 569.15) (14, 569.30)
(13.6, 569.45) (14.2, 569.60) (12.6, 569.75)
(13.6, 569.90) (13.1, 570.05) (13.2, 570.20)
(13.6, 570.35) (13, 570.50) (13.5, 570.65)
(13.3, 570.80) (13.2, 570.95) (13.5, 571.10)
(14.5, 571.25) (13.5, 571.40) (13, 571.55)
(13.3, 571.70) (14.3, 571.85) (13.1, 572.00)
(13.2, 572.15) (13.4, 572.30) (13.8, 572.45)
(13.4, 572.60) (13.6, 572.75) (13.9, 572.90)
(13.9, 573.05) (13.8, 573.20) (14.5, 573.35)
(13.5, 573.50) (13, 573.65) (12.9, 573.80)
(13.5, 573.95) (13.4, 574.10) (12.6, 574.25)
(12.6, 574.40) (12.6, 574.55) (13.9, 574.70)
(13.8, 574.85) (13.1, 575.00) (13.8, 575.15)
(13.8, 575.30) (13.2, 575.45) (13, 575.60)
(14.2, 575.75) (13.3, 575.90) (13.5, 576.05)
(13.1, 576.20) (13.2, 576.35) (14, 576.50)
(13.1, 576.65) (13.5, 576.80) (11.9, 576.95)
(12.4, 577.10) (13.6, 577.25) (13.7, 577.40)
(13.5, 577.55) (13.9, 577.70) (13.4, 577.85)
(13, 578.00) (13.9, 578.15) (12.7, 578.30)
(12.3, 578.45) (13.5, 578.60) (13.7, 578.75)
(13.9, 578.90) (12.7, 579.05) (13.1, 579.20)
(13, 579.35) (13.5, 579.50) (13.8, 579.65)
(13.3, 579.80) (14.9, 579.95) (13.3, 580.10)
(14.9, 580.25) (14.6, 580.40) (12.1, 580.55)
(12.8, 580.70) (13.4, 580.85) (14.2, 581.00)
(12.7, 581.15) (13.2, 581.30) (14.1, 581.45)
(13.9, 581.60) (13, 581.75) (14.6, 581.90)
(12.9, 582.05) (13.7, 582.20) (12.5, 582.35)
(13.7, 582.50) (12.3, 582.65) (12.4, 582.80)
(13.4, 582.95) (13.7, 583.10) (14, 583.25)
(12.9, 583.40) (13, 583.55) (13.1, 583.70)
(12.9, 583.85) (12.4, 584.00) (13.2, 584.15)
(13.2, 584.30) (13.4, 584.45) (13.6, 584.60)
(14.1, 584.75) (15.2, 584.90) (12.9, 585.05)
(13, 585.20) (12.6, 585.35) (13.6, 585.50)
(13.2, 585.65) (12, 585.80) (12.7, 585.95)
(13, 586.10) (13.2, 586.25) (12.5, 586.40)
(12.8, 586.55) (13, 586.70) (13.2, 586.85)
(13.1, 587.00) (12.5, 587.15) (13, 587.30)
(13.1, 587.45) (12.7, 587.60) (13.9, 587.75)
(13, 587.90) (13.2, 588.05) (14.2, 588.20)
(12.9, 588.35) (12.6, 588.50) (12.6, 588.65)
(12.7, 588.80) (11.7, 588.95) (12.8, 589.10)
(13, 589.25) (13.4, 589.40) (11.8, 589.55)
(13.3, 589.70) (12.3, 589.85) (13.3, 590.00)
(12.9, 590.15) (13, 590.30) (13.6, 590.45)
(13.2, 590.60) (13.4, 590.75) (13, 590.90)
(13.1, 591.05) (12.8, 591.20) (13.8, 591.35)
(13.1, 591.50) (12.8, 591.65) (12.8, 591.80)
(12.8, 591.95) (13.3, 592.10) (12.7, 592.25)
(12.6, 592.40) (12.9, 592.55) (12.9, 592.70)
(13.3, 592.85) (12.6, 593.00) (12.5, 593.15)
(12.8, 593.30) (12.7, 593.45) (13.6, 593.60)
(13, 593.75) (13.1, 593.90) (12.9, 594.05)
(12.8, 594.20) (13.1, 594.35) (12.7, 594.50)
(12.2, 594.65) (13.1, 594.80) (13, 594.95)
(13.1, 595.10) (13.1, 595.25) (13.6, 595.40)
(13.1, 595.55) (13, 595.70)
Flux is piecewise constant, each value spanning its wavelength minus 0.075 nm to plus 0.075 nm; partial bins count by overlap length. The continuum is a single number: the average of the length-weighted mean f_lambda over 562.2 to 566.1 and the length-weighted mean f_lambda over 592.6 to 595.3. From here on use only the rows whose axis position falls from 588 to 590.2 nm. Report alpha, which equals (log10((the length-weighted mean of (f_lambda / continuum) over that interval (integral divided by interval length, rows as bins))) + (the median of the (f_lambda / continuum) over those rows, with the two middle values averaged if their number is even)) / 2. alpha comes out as 0.475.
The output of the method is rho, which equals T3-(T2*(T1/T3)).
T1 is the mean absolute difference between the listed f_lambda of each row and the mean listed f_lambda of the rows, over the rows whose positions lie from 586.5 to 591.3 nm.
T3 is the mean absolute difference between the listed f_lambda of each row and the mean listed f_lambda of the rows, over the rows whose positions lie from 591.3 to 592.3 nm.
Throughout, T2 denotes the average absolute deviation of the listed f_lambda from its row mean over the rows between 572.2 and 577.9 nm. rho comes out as -0.15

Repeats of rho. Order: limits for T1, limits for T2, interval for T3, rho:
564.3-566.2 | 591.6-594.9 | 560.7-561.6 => -0.36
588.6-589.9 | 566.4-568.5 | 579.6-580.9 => 0.48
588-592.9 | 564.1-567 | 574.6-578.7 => 0.13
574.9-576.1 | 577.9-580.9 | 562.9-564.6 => -0.37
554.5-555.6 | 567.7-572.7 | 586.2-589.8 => 0.01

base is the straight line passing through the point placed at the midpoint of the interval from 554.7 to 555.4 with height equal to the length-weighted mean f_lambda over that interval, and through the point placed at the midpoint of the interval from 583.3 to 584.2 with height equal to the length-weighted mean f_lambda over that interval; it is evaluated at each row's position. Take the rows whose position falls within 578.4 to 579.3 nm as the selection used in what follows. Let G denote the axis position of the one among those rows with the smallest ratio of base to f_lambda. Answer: 578.90 nm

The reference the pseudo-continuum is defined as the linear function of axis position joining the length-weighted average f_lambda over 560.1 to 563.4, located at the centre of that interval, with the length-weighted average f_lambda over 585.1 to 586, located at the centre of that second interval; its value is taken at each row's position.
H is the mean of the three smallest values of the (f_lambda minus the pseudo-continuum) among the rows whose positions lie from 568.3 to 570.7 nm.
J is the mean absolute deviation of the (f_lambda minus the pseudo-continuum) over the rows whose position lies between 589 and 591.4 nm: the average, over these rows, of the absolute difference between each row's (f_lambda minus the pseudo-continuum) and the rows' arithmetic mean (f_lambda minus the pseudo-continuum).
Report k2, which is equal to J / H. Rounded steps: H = -0.82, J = 0.35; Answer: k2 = -0.43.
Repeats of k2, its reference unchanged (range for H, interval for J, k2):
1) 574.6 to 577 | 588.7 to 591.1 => -0.67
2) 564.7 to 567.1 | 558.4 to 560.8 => -0.77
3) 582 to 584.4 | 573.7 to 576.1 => -0.70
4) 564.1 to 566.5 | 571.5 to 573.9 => -0.56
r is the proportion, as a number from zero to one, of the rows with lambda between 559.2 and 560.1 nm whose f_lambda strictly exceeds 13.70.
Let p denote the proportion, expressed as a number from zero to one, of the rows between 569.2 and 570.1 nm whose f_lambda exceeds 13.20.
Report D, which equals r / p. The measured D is 0.00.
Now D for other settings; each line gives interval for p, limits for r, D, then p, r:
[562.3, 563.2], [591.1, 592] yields 0.17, 1.0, 0.2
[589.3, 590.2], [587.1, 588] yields 0.33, 0.5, 0.2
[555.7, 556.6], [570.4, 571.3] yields 0.20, 0.8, 0.2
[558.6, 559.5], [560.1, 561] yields 1.00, 1.0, 1.0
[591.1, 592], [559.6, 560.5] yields 3.00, 0.2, 0.5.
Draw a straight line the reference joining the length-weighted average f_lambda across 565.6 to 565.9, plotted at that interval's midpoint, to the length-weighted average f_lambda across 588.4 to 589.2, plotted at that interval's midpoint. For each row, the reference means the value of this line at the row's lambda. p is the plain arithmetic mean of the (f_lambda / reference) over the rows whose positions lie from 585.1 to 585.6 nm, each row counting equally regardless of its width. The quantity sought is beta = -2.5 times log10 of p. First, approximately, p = 1.03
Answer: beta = -0.03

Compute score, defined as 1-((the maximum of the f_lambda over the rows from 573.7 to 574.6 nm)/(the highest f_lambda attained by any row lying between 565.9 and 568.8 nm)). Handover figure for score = 0.12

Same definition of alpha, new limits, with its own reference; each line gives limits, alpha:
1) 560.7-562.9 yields 0.535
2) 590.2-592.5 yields 0.482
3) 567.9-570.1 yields 0.523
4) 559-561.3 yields 0.527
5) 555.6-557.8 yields 0.532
